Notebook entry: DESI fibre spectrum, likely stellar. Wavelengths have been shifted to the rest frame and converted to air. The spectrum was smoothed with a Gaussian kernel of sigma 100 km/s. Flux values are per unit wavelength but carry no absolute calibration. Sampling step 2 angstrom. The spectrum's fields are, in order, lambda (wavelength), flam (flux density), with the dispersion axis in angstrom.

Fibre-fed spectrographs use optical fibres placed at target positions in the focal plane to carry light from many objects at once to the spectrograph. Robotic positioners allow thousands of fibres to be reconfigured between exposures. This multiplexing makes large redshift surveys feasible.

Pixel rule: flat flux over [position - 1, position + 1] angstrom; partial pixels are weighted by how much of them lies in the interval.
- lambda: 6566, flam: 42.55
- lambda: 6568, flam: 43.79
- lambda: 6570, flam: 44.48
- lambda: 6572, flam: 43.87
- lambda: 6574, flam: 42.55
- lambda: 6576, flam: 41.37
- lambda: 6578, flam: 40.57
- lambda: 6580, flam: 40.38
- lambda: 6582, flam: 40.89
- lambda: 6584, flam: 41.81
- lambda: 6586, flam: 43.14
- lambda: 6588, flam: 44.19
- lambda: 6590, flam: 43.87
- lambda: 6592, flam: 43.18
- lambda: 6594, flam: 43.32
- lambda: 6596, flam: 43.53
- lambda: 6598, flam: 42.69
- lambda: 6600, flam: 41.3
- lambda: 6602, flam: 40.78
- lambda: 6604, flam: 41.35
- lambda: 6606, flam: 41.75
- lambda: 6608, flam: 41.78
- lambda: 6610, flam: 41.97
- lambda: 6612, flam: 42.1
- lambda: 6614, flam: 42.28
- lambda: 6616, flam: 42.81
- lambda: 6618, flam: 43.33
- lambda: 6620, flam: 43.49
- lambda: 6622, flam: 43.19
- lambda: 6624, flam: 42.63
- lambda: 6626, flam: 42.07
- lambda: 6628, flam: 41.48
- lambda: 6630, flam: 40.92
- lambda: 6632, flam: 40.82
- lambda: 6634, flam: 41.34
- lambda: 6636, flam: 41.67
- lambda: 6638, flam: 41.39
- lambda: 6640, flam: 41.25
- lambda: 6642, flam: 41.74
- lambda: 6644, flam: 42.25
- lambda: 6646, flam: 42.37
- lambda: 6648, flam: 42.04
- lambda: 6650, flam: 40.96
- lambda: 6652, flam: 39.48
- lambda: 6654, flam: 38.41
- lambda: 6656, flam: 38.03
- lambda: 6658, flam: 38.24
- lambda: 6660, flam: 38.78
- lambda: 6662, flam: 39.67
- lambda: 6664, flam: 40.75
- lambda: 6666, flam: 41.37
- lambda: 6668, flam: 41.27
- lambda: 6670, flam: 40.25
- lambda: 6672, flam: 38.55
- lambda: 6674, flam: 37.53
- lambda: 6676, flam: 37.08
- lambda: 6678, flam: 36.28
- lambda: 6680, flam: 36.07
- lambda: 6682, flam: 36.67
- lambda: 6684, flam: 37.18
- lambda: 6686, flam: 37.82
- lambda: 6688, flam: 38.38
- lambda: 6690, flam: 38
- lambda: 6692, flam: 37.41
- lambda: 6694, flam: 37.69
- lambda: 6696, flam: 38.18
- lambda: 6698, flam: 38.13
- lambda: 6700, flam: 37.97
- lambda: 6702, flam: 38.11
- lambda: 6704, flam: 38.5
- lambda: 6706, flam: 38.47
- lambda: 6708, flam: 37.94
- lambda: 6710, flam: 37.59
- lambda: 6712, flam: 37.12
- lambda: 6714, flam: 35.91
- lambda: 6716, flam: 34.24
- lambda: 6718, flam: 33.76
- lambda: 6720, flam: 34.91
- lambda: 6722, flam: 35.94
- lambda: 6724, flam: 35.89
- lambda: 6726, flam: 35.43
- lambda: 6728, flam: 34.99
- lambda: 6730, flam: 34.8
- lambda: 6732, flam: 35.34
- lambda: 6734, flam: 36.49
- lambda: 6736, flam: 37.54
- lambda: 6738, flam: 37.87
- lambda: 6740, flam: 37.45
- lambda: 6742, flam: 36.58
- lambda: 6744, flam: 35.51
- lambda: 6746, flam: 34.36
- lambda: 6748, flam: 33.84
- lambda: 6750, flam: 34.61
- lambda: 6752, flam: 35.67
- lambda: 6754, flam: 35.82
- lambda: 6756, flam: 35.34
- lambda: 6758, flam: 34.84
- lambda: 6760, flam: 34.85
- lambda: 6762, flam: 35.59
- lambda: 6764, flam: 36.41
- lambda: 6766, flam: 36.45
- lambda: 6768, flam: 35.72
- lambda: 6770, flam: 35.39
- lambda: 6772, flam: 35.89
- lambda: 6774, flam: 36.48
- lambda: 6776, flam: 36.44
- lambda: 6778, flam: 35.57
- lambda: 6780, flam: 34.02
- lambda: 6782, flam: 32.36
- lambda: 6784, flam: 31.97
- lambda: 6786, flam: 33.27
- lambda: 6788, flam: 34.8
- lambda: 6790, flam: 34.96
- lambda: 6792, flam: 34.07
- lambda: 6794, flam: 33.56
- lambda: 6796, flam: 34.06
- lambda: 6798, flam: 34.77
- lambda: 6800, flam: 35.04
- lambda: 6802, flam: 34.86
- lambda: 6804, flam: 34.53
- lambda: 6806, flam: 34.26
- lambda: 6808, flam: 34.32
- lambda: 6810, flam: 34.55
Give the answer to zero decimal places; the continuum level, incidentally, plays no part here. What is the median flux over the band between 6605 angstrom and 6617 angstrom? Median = 42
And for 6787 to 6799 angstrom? 34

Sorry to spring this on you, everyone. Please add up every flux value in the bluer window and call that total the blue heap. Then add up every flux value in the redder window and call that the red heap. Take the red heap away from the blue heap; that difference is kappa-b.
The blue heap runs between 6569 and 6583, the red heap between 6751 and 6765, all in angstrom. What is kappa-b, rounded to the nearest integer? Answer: 46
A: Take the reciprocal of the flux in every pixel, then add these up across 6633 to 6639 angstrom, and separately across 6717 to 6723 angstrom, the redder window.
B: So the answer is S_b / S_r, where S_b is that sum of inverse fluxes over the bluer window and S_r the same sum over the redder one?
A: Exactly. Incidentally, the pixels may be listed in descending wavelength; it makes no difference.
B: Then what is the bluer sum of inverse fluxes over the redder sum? 0.84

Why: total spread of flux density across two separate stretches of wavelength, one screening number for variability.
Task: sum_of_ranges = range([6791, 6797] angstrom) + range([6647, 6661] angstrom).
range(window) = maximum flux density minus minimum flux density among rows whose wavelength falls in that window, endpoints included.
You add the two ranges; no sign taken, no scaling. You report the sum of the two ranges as 4.5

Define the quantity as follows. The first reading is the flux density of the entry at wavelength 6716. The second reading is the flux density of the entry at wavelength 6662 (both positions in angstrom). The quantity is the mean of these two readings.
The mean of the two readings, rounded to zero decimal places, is 37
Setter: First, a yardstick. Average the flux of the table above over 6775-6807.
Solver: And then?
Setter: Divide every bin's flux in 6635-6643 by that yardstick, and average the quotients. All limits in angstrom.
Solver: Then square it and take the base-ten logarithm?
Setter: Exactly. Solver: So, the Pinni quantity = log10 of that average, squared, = 0.17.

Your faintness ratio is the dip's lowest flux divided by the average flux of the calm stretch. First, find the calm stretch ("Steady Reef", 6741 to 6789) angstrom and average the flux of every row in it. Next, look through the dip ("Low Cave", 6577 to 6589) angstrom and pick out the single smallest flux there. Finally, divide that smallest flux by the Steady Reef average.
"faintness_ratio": 1.15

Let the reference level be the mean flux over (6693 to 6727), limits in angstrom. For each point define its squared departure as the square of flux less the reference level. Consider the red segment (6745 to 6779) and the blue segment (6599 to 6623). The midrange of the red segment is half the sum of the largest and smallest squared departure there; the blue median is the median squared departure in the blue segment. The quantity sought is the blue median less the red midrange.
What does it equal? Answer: 23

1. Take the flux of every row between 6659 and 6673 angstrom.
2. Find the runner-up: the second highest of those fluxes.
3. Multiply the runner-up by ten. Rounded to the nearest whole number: 413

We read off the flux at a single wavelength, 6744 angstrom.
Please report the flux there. 35.51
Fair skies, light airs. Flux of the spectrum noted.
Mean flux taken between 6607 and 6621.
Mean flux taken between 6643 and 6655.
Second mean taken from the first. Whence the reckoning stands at 1.62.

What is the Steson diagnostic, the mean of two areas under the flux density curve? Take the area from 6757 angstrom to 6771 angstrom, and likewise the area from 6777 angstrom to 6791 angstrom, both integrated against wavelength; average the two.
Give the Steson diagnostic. 486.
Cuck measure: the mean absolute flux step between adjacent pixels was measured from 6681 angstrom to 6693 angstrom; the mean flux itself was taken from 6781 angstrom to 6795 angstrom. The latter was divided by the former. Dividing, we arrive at 63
